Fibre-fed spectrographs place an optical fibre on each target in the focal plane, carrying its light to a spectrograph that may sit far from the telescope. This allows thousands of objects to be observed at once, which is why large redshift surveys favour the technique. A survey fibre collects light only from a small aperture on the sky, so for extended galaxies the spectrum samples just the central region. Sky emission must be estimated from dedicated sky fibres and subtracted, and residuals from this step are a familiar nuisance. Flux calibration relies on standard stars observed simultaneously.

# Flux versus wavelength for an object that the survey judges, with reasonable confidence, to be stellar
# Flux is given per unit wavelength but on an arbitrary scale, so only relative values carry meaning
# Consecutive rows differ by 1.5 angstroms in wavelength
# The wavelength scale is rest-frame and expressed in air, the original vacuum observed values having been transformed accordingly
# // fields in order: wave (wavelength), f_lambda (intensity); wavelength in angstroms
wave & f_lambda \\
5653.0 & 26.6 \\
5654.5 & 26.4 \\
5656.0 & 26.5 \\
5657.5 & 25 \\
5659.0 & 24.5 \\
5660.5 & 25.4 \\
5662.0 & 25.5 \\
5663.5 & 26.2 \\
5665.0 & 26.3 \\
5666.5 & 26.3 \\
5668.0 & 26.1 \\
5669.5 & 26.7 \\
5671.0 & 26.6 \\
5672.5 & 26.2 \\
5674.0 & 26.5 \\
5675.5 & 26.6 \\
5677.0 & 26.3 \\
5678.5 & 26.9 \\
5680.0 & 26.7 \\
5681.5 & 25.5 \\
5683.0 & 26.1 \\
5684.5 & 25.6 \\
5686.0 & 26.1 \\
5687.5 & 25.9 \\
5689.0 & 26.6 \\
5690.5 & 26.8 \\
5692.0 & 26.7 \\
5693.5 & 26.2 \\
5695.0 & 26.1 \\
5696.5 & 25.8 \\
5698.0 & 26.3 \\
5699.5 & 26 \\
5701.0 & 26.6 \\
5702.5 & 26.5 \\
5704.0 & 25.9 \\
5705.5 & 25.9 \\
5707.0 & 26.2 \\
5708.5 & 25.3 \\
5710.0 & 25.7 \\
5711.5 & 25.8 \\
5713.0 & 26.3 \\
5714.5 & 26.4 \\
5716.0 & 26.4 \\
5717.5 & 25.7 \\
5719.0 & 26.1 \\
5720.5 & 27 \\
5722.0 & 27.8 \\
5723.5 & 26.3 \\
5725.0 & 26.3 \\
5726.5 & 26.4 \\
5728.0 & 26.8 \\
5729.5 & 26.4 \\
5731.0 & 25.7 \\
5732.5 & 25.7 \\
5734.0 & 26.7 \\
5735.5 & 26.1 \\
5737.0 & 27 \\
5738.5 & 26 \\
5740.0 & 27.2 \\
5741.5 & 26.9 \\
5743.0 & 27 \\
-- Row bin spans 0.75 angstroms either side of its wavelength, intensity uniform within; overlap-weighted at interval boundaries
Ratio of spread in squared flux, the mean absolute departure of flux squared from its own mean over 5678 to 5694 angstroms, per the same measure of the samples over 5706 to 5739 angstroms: 1.02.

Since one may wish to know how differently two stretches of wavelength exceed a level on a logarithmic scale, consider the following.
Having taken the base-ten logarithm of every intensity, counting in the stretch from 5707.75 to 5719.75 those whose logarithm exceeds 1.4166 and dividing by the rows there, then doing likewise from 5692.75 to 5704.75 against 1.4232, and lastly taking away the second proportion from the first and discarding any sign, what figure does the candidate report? 0.25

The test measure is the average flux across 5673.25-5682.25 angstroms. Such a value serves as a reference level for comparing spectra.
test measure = 26.4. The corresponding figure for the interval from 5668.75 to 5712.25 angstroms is 26.2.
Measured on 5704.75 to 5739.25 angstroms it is 26.3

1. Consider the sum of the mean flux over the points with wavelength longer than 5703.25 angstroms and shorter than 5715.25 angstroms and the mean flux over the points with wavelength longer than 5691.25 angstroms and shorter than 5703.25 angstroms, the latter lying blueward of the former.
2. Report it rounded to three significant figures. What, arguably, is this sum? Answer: 52.2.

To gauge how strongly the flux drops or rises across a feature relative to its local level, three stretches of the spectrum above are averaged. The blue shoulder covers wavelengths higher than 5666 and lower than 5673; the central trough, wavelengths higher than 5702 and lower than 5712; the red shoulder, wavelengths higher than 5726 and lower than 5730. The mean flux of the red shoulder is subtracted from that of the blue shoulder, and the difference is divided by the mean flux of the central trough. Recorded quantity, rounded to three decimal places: -0.006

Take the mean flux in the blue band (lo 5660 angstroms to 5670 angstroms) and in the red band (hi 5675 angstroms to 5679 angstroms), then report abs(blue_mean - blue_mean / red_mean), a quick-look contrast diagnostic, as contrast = 25.09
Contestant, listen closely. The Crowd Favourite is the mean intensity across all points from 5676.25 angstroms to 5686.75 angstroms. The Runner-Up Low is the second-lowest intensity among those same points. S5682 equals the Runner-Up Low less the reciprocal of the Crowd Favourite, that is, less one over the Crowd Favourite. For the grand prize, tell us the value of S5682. 25.6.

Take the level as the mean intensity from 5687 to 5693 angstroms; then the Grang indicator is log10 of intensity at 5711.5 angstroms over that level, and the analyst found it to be -0.012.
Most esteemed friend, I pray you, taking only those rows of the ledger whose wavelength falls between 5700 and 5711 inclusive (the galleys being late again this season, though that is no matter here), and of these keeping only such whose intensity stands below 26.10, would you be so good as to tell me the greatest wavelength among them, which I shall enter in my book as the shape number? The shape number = 5710.0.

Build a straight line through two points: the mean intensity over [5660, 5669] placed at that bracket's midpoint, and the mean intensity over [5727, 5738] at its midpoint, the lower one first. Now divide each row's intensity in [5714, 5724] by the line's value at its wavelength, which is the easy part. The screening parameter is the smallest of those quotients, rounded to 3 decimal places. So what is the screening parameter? 0.979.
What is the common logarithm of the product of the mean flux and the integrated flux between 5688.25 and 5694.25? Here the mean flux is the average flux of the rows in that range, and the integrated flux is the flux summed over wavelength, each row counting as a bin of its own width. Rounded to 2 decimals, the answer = 3.63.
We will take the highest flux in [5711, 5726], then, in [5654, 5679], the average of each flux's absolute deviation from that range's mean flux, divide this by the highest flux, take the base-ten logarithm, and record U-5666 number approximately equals -1.76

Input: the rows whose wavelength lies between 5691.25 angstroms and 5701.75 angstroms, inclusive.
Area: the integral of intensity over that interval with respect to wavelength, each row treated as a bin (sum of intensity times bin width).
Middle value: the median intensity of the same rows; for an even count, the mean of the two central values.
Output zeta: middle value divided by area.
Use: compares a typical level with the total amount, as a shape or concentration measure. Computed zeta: 0.0951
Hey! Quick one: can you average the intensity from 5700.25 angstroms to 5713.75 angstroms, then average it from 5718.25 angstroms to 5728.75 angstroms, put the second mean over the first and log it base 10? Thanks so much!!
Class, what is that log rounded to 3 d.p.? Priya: 0.011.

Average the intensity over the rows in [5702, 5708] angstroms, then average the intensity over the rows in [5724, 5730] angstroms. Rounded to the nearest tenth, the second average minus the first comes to 0.4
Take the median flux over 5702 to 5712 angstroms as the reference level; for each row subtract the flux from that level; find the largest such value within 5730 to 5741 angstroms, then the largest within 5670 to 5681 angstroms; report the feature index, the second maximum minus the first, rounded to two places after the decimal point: -0.50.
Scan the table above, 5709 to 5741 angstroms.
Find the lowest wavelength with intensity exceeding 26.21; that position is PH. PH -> 5713.0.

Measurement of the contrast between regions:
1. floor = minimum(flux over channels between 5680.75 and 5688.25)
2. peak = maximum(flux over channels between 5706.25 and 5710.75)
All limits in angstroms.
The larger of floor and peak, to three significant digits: 26.2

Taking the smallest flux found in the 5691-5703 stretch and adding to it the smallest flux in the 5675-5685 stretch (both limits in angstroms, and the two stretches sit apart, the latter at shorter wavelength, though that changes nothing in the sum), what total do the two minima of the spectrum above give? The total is 51.3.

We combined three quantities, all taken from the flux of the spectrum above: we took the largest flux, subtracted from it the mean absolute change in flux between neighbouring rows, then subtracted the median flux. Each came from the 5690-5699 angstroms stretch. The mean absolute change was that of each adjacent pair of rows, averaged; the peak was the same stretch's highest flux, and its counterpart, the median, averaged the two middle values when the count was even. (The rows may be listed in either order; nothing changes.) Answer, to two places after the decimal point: 0.25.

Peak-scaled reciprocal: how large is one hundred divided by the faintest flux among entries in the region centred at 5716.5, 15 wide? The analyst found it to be 3.89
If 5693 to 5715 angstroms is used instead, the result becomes 3.95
